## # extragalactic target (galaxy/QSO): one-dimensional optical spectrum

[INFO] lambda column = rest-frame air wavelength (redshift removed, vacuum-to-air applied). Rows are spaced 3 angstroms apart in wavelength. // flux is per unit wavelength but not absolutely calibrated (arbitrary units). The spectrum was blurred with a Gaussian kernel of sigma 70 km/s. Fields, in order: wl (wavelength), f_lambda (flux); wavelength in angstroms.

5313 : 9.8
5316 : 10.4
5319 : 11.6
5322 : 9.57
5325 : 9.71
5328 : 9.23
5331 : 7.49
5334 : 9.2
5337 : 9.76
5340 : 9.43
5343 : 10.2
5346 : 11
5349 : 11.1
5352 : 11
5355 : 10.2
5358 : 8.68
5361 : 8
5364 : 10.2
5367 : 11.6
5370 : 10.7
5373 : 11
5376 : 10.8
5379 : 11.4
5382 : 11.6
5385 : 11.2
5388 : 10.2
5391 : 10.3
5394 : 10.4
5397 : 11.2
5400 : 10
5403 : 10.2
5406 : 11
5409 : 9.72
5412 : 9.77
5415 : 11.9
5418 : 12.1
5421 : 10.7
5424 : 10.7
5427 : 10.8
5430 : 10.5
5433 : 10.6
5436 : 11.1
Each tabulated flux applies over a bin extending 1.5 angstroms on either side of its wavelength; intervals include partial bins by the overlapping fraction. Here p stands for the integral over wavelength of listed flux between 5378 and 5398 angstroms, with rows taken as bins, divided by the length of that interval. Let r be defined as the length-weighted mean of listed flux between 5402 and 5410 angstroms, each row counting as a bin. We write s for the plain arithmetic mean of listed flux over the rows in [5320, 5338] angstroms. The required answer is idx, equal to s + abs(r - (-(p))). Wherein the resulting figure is 30.4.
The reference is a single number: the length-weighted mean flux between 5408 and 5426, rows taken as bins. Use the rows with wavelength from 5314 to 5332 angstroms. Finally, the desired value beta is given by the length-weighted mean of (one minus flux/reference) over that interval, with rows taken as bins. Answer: 0.10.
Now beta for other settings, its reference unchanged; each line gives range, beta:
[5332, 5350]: 0.08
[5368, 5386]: -0.03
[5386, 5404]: 0.04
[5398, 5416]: 0.04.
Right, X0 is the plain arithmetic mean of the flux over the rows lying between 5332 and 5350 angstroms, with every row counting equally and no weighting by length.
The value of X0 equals 10.1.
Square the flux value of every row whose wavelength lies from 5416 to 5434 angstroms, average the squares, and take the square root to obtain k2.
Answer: 10.9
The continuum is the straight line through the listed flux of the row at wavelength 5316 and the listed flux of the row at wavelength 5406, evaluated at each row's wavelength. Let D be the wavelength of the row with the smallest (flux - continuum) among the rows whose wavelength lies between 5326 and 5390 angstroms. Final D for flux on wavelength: 5331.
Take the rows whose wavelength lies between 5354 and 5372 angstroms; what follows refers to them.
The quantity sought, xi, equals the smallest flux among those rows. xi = 8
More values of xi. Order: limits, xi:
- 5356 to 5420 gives 8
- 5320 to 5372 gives 7.49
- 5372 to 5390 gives 10.2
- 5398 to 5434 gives 9.72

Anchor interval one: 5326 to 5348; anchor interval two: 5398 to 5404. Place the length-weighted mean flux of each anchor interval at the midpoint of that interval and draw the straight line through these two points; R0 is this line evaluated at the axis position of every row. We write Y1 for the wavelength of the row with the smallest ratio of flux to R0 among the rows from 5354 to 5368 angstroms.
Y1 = 5361 angstroms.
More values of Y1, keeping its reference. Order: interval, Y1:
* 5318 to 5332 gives 5331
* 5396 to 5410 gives 5409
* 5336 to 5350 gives 5340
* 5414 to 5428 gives 5424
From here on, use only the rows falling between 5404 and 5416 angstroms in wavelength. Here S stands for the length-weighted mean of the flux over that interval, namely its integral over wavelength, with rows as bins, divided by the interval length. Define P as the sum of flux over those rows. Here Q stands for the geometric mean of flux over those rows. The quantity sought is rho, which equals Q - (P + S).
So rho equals -42.4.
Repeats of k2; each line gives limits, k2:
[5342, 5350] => 10.8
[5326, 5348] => 9.5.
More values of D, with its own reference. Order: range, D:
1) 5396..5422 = 5409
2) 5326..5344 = 5331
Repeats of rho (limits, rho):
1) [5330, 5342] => -36.0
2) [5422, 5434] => -42.6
